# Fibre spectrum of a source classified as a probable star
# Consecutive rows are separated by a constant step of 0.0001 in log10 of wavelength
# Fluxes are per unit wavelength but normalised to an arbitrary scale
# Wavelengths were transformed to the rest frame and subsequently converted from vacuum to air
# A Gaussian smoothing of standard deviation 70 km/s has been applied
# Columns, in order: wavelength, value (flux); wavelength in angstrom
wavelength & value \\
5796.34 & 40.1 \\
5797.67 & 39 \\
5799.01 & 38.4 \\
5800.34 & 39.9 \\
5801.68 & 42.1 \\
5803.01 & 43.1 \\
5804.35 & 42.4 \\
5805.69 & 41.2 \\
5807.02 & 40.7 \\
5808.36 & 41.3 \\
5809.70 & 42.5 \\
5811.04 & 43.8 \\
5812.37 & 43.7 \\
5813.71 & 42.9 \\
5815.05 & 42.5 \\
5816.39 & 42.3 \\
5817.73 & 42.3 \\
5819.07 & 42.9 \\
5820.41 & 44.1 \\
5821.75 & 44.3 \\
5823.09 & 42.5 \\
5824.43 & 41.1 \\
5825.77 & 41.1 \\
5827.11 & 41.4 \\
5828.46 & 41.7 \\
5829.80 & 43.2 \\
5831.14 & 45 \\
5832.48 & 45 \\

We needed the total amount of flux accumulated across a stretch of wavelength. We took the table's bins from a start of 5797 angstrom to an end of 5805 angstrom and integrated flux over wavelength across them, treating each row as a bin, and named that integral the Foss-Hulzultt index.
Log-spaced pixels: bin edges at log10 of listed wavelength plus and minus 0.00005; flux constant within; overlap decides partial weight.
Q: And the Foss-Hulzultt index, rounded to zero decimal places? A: 327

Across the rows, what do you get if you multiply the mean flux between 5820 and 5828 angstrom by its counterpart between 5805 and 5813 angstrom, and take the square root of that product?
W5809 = 42.3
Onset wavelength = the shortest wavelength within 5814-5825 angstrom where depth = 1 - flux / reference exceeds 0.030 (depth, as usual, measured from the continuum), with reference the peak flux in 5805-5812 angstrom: 5816.39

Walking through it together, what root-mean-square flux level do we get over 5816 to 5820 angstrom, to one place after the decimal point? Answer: 42.5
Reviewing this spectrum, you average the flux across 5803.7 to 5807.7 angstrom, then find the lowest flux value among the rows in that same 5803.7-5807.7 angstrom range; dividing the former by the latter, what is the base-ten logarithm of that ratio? 0.0078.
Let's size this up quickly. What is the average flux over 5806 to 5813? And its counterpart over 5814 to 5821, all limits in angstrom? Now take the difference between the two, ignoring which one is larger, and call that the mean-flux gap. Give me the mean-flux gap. 0.4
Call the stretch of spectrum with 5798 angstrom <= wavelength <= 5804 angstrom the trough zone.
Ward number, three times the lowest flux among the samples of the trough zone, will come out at 115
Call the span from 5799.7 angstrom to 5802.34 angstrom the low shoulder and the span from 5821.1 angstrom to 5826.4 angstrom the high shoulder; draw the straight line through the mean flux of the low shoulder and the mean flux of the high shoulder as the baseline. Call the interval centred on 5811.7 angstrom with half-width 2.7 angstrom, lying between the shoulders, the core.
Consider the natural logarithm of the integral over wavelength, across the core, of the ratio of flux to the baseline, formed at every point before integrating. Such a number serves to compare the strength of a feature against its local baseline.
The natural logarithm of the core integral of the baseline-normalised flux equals 1.7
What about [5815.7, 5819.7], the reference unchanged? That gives 1.4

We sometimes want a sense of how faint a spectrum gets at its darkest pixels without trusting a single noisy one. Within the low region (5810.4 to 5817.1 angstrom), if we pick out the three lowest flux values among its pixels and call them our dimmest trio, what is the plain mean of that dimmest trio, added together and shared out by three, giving 42.6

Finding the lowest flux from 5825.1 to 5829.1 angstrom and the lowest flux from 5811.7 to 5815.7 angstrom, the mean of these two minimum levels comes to 41.8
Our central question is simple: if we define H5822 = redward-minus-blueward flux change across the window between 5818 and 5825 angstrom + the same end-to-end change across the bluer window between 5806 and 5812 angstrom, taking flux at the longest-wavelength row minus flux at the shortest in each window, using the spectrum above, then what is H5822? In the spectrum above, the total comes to 1.3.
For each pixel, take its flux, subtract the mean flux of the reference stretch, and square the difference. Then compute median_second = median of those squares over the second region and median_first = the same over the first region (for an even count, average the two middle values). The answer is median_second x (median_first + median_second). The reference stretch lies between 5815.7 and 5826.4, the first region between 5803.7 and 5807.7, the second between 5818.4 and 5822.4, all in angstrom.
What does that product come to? 10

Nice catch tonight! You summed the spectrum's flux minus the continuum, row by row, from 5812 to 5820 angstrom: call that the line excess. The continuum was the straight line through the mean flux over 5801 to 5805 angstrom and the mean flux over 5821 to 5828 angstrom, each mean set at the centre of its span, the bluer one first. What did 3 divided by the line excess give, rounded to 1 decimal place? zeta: 1.0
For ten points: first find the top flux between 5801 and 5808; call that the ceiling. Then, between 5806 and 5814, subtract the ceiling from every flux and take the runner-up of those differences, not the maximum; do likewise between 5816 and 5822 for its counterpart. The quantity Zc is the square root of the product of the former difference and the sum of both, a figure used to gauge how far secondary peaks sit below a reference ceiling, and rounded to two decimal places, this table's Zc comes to 0.98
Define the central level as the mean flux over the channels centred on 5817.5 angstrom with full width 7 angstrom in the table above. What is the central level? 42.8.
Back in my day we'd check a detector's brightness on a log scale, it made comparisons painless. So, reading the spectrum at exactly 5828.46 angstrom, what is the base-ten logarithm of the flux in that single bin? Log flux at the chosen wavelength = 1.62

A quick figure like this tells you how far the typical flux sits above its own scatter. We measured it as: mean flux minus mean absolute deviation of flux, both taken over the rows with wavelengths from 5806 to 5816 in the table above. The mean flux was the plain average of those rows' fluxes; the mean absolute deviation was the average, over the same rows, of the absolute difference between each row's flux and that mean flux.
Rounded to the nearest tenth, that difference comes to 41.6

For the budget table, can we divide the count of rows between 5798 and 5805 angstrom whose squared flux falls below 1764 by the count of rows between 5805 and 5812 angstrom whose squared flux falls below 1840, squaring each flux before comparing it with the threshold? 0.50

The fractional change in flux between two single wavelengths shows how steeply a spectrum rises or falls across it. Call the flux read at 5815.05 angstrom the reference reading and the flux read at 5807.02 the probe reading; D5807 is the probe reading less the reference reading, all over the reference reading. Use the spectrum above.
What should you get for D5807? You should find -0.042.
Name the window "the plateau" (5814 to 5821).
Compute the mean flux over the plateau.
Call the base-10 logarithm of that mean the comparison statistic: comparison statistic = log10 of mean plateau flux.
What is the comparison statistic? 1.63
